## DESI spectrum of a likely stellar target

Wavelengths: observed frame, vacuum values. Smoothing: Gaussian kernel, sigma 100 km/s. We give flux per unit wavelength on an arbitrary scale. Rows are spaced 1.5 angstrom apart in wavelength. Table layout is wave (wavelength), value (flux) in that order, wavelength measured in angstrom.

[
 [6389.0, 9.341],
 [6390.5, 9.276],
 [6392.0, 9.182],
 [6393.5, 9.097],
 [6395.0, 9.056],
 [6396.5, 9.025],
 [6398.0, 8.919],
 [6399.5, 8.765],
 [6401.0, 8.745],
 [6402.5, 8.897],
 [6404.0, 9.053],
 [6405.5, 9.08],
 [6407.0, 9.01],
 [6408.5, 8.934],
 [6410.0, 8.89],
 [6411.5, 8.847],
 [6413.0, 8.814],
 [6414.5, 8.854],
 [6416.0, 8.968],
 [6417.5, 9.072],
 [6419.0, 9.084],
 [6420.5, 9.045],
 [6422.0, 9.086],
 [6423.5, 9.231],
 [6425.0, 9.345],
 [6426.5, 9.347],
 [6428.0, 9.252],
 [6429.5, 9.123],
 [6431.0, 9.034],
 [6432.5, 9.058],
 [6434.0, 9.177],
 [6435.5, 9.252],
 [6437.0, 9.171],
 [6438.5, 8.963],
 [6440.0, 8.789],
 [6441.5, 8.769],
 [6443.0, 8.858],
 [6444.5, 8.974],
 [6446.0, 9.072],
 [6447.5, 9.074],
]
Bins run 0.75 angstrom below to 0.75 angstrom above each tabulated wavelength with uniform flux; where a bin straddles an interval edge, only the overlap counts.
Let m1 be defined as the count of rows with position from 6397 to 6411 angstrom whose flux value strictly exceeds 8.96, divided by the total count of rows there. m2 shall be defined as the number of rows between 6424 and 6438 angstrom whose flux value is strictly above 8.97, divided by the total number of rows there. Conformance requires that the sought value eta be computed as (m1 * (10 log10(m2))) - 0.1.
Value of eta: -0.1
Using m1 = 0.33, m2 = 1.0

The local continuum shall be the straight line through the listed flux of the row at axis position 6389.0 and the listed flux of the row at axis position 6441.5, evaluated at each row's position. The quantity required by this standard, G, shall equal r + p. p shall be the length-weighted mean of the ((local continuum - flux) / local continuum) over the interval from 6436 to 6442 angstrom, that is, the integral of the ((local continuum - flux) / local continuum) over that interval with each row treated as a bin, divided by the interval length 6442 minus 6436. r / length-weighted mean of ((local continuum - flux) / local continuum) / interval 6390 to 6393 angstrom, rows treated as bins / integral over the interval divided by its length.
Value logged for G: -0.006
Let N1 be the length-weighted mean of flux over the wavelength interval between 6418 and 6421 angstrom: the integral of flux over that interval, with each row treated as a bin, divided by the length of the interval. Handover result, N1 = 9.07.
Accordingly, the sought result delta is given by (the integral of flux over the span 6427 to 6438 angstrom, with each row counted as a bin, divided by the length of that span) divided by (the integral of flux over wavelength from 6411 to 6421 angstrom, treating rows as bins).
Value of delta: 0.1022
